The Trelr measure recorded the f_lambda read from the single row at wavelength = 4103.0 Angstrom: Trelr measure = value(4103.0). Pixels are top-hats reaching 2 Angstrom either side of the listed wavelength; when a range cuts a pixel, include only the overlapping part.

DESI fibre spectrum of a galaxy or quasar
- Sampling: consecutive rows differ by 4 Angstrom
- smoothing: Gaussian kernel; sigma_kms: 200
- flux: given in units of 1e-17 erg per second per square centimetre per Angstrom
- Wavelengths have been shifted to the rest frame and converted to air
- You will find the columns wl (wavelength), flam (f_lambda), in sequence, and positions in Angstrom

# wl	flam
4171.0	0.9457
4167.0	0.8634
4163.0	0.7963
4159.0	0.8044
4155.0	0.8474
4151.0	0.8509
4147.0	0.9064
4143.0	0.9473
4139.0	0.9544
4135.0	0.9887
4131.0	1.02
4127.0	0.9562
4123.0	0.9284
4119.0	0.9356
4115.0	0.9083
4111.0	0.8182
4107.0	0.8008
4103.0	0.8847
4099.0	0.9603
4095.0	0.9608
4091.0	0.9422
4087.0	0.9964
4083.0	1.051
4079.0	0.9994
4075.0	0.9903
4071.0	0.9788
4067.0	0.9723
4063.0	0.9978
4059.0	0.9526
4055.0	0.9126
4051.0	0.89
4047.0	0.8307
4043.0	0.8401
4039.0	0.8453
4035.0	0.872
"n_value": 0.8847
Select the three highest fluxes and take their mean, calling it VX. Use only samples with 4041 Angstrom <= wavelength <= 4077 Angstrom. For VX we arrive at 0.99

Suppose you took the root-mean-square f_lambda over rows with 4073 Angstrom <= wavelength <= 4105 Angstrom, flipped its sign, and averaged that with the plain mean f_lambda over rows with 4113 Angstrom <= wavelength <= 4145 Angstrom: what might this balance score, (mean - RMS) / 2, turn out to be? -0.010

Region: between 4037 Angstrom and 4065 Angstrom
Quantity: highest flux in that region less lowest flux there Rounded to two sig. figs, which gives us 0.17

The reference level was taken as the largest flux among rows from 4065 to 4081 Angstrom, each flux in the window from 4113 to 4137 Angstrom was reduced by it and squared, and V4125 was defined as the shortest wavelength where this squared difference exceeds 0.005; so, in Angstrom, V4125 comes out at 4115.0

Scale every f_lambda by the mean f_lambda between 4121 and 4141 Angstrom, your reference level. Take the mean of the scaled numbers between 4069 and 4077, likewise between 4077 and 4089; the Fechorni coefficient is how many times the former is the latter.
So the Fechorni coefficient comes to 0.97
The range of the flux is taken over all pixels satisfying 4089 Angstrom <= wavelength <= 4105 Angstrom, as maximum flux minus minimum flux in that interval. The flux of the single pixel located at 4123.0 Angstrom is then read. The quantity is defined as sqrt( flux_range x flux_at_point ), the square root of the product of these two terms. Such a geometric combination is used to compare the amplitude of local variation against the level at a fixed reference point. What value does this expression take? 0.27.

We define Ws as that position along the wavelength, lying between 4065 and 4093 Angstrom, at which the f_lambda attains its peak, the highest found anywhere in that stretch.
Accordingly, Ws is 4083.0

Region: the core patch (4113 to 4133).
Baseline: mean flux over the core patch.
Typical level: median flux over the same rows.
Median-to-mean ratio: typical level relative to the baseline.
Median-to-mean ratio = 0.99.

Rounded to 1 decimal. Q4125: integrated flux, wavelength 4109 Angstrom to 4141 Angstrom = 30.0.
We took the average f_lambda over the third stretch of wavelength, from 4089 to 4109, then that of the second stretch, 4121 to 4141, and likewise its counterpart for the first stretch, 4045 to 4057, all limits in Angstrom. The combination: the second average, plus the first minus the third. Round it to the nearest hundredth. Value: 0.94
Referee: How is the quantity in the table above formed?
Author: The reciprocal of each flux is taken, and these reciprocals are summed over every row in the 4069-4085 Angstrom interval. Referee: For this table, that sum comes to 4.0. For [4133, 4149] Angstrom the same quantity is 4.2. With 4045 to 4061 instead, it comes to 4.5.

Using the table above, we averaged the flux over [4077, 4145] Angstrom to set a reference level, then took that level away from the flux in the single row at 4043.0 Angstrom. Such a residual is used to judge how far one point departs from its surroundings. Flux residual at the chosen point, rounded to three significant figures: -0.104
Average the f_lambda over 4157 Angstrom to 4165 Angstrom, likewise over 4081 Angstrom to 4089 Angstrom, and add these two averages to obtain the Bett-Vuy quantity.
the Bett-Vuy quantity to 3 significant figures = 1.82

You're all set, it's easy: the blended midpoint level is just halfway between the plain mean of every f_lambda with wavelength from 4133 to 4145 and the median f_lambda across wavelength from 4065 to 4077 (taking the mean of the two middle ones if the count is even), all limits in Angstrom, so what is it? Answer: 0.971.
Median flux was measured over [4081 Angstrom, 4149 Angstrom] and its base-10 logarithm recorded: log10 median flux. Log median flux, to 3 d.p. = -0.024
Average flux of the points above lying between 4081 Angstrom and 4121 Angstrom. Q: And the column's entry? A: 0.93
